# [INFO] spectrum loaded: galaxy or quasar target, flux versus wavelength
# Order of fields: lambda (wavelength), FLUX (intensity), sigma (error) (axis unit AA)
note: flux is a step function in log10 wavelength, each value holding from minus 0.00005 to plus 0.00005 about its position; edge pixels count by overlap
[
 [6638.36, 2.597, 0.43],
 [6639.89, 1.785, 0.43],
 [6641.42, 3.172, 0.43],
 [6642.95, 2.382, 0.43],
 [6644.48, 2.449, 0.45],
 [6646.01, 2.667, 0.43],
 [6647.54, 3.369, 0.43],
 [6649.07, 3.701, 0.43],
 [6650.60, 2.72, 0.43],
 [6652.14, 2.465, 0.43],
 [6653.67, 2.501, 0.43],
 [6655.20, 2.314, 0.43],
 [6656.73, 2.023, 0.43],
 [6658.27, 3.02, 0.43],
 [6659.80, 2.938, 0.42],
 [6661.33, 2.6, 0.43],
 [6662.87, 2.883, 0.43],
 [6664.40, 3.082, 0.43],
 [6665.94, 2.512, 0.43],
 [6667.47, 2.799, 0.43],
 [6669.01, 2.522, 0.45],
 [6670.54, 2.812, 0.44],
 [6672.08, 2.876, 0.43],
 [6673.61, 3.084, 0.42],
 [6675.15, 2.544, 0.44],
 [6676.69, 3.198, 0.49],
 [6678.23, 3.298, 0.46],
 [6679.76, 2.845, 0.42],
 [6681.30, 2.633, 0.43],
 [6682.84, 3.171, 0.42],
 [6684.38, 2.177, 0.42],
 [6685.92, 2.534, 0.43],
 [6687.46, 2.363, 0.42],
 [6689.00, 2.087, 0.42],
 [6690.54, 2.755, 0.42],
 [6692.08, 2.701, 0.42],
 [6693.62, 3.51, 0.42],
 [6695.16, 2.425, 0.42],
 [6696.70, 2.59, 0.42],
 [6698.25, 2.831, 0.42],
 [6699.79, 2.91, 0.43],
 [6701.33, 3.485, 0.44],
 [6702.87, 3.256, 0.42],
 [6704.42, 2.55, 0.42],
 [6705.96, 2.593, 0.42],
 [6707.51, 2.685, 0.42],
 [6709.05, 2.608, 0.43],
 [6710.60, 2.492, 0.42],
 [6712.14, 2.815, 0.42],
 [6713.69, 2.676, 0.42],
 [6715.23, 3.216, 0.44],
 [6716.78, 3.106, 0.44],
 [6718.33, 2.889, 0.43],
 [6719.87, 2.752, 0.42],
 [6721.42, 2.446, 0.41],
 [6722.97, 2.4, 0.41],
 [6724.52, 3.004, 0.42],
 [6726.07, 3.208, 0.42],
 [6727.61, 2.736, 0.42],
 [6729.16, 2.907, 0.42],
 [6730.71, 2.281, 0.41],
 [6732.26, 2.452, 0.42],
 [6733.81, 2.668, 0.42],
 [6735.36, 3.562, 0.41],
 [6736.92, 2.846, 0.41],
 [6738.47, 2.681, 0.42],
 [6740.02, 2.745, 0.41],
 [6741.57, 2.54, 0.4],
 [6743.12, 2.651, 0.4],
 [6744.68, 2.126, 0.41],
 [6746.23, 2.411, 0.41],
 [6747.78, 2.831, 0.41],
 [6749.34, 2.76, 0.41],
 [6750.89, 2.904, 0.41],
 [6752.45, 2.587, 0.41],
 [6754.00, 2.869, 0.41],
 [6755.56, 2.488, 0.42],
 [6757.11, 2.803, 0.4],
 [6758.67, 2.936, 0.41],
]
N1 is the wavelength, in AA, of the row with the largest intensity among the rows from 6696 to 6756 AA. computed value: 6735.36 AA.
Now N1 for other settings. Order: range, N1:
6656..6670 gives 6664.40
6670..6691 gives 6678.23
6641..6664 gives 6649.07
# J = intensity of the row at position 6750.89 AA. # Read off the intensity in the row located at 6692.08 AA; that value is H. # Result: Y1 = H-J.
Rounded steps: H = 2.701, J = 2.904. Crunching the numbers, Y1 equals -0.20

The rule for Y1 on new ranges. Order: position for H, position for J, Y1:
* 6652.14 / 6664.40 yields -0.62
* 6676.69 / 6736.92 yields 0.35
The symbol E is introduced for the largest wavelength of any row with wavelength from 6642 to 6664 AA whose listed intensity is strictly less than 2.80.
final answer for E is 6661.33 AA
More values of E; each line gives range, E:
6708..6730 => 6727.61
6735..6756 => 6755.56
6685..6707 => 6705.96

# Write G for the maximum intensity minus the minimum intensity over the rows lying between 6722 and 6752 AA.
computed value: 1.44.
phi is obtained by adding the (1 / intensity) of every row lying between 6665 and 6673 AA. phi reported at 1.86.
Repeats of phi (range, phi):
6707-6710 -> 0.76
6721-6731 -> 2.62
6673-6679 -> 1.33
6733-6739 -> 1.38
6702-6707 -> 1.08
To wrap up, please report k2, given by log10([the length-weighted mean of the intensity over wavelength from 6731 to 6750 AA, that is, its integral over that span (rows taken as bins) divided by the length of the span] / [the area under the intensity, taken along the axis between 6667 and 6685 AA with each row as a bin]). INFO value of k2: -1.28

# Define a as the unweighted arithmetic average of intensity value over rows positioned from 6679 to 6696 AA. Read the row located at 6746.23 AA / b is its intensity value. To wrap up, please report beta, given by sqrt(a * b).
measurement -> 2.53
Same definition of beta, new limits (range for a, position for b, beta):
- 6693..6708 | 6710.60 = 2.68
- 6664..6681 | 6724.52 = 2.94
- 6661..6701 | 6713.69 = 2.72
